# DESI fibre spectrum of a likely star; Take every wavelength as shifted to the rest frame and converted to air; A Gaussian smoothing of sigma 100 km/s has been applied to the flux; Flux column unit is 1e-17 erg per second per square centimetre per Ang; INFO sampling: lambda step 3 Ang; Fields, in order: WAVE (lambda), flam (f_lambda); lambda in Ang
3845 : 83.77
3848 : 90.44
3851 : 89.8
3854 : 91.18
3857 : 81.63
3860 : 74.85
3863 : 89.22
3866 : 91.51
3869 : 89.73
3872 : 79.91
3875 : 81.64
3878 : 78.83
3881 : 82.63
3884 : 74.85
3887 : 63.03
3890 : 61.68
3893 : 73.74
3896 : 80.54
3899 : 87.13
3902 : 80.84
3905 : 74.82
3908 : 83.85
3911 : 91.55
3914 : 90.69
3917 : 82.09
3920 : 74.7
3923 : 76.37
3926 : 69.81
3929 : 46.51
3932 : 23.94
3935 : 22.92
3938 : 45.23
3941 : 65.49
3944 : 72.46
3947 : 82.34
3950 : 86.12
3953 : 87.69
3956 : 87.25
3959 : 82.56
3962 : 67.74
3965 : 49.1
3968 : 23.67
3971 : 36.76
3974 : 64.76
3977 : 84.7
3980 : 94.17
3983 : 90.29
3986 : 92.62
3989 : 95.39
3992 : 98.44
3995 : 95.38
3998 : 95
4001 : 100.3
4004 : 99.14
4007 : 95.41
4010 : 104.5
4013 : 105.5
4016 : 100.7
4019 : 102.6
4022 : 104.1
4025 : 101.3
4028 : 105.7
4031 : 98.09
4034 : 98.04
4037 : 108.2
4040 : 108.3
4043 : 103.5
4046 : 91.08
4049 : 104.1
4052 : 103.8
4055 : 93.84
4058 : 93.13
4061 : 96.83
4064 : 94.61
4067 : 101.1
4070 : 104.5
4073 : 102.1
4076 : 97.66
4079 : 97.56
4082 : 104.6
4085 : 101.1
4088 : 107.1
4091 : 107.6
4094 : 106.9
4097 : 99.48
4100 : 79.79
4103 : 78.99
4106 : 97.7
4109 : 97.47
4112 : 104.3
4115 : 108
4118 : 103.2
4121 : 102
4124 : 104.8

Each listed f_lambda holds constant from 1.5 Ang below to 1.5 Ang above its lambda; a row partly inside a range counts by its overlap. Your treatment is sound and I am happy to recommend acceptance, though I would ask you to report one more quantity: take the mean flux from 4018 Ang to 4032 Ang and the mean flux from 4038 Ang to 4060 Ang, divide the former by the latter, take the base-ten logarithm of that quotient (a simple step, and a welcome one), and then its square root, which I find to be 0.11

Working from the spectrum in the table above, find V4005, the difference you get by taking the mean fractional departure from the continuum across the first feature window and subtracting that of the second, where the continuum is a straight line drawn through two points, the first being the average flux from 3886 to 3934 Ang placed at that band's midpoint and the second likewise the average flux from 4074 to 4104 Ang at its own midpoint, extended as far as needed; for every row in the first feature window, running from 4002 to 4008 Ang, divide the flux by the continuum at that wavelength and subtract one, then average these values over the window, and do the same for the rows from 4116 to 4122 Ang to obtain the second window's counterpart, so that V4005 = 0.13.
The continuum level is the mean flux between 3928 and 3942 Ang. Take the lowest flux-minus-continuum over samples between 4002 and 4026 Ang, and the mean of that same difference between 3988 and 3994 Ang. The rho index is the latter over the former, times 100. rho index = 103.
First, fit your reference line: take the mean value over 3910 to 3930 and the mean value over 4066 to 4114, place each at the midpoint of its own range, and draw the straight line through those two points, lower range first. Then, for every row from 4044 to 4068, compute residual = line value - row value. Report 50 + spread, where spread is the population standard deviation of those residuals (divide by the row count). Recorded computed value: 55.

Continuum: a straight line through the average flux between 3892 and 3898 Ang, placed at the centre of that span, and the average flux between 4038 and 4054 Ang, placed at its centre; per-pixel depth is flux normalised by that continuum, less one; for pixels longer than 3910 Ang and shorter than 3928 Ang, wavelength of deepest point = 3926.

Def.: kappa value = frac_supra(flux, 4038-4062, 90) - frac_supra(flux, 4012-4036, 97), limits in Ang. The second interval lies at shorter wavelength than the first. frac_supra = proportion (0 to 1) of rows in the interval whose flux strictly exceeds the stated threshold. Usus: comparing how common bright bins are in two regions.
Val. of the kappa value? 0.0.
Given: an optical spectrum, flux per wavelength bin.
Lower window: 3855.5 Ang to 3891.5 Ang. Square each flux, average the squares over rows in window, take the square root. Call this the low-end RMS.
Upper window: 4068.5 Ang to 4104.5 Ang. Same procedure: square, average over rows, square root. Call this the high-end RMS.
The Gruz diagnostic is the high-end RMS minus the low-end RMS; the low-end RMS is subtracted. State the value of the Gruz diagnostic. 20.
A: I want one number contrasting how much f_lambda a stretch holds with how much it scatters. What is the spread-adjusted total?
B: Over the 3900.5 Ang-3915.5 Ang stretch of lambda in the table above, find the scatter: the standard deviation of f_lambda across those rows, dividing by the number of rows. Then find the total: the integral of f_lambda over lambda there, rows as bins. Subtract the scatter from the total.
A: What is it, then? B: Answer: 1259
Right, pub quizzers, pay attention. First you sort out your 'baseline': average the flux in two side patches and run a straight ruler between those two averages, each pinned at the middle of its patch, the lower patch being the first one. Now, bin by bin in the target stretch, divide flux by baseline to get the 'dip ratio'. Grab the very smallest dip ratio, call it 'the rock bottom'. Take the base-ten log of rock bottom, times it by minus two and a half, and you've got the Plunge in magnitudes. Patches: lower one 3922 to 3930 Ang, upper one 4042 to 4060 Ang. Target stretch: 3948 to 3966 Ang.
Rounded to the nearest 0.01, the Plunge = 0.46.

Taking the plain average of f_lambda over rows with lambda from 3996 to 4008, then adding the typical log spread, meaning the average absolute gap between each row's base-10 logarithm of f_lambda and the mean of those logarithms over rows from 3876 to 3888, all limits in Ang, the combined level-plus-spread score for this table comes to 97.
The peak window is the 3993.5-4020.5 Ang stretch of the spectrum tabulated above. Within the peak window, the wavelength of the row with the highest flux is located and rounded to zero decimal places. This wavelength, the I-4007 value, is 4013 Ang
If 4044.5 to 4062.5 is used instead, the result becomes 4049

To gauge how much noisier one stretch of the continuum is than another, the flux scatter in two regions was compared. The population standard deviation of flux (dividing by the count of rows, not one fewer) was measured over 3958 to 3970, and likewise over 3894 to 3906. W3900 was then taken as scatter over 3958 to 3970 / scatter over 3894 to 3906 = 5.1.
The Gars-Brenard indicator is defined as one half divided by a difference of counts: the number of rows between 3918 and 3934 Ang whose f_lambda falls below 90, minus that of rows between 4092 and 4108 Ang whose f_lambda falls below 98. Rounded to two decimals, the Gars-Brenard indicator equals 0.25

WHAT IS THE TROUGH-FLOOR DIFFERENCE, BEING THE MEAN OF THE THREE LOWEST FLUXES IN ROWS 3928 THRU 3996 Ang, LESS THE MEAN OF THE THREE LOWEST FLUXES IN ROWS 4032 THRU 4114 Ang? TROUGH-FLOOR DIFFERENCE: -60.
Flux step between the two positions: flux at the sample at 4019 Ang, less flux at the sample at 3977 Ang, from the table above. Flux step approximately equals 18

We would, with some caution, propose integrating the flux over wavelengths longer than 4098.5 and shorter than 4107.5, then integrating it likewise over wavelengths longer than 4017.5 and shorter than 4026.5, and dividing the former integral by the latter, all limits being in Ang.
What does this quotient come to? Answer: 0.83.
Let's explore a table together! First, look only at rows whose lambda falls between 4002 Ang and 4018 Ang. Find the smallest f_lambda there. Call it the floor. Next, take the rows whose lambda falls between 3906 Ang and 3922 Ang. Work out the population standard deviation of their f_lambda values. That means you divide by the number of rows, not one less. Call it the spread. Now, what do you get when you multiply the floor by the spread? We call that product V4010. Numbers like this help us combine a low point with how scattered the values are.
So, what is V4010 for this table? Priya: 589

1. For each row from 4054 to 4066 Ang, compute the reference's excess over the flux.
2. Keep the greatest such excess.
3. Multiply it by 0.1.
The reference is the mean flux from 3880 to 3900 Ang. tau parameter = -2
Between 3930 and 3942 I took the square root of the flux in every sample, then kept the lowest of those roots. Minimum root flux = 4.8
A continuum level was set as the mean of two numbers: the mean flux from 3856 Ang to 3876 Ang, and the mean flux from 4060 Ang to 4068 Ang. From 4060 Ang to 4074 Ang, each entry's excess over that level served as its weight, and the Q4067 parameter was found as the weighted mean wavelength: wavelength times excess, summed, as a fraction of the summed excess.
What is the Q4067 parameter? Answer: 4068.4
